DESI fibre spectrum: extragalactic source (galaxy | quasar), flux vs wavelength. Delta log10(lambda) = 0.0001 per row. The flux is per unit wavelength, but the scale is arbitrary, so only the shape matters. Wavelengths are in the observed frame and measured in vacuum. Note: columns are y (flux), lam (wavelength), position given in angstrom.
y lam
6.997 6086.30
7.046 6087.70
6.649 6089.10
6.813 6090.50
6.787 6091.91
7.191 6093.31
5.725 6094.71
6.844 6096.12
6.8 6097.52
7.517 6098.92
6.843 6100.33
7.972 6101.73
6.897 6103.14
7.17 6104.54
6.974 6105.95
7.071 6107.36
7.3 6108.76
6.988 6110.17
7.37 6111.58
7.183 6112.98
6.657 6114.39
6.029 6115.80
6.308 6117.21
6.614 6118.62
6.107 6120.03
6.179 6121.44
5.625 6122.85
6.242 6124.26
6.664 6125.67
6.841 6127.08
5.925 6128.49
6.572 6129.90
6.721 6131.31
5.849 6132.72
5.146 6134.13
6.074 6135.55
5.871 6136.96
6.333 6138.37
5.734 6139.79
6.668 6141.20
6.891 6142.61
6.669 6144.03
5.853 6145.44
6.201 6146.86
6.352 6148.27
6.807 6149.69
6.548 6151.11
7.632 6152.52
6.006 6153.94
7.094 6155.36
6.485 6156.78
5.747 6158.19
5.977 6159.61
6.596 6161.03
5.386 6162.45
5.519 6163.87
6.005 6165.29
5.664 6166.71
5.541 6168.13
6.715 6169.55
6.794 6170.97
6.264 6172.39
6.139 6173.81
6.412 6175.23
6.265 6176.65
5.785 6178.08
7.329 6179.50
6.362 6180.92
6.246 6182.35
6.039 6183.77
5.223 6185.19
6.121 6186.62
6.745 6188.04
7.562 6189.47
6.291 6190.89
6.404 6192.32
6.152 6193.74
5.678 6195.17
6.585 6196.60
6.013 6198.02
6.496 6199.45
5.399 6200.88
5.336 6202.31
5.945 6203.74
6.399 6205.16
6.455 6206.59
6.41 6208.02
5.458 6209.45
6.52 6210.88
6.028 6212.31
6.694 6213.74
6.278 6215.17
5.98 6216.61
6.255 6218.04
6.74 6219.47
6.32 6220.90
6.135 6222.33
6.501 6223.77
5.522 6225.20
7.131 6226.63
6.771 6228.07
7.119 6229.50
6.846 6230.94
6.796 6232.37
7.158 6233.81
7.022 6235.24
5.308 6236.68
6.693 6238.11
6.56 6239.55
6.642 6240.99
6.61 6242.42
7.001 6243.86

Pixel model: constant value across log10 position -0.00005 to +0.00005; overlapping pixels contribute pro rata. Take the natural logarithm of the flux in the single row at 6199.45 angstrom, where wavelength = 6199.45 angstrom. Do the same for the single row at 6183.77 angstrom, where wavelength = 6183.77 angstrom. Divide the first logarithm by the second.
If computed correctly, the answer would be 1.04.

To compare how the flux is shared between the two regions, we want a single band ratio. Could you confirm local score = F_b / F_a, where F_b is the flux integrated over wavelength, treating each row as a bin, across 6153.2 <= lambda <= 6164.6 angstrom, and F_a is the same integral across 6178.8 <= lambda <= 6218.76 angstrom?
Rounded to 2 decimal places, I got 0.28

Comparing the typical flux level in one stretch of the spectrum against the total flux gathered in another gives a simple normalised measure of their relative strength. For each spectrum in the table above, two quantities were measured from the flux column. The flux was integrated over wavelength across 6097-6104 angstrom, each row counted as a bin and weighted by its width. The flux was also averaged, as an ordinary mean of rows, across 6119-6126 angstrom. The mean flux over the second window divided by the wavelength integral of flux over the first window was 0.122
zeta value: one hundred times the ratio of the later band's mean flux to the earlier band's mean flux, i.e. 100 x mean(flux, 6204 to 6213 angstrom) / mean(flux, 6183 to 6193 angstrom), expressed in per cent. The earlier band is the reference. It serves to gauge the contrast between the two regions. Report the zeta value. 98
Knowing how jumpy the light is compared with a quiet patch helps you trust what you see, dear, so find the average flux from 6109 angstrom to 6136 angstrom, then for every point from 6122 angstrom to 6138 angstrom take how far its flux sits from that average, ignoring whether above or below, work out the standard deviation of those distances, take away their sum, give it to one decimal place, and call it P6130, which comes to -4.9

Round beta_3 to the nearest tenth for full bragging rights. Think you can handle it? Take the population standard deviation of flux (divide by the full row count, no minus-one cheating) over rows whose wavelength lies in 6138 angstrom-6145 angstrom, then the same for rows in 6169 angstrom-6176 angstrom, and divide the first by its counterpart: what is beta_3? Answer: 1.6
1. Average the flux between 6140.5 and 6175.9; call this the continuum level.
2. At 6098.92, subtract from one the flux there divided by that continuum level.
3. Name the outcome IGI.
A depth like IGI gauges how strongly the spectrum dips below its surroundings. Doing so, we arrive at -0.190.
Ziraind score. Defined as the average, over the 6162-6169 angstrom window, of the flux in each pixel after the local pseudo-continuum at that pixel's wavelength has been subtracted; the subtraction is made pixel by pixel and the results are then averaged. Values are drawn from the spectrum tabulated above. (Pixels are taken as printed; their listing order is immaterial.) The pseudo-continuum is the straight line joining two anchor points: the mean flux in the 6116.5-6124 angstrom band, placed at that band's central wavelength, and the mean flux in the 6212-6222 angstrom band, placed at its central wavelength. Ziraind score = -0.6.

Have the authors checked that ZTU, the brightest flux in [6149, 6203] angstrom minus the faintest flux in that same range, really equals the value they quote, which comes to 2.41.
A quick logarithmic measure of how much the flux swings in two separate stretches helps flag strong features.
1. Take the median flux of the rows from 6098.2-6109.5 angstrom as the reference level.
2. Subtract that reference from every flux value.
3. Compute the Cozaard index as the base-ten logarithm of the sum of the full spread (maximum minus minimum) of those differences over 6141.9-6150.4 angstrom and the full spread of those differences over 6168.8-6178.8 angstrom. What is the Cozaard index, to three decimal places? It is 0.311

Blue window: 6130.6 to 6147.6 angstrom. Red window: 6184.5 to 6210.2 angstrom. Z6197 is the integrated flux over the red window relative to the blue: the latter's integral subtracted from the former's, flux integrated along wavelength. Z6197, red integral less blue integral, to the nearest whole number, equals 53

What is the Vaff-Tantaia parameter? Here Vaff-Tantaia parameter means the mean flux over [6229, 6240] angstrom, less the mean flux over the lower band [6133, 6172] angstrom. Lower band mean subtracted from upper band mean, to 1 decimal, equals 0.5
